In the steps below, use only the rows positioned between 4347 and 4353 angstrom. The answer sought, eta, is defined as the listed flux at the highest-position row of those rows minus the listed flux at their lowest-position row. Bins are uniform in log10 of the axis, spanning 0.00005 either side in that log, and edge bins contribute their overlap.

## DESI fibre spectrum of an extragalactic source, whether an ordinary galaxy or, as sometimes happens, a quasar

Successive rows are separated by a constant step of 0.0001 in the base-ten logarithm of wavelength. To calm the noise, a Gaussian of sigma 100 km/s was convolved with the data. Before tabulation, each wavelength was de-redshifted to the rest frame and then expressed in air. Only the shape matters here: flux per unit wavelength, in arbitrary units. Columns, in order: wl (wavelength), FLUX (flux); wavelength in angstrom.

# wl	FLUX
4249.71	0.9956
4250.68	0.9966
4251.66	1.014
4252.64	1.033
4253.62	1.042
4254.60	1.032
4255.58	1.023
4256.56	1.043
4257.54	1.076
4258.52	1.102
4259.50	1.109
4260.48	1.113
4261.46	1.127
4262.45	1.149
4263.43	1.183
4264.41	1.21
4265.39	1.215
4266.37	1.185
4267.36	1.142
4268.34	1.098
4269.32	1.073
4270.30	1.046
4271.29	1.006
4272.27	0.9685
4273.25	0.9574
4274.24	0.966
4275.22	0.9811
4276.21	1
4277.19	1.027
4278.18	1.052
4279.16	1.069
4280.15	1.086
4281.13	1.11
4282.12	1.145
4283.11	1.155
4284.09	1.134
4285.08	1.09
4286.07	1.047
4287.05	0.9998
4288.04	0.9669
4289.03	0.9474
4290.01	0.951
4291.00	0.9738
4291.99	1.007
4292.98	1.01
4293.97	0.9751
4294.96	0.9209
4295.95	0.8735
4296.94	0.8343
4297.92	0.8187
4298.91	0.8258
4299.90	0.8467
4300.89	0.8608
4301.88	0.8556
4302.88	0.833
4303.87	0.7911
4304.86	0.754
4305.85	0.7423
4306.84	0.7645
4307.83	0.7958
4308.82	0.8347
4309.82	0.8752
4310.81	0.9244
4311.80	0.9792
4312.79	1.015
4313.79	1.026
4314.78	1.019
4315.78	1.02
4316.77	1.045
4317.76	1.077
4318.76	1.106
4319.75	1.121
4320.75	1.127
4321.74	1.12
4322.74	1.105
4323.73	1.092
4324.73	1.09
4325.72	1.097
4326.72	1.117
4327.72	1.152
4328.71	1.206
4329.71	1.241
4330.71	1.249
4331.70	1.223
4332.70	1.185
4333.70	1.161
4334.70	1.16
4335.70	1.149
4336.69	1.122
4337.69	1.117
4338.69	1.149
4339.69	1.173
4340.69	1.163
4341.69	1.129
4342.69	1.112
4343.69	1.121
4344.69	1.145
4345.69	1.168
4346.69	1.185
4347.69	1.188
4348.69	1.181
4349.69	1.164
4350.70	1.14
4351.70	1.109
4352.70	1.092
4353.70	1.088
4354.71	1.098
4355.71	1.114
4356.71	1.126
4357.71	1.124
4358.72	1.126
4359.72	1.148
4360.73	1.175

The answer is -0.10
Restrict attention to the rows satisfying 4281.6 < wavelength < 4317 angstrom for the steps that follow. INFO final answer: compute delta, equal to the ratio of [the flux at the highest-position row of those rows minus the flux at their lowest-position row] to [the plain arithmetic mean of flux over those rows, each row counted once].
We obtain -0.107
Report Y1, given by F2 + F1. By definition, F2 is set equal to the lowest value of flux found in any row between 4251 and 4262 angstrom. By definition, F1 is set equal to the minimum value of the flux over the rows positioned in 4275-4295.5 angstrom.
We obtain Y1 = 1.93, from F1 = 0.9209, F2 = 1.014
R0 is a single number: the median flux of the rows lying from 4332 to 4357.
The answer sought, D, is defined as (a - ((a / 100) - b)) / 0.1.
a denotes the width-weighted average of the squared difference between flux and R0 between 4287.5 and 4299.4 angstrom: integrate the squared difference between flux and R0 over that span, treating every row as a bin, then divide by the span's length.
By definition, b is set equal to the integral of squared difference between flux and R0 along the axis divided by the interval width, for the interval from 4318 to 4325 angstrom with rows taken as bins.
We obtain 0.5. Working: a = 0.053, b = 0.002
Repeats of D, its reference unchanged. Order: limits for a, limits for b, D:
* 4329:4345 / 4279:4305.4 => 0.5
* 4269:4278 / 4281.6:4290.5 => 0.4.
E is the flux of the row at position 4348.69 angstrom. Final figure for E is 1.181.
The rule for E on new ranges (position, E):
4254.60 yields 1.032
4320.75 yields 1.127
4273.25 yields 0.9574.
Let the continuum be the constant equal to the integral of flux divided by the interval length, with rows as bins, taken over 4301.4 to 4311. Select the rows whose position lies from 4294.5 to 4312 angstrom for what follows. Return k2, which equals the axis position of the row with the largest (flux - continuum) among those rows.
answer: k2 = 4311.80 angstrom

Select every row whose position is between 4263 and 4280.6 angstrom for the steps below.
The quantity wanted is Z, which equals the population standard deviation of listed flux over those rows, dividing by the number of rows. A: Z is 0.084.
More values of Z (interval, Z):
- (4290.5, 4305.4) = 0.077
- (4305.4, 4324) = 0.125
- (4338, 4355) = 0.033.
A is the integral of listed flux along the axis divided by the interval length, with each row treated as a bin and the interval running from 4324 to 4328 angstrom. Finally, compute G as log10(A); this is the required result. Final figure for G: 0.04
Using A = 1.11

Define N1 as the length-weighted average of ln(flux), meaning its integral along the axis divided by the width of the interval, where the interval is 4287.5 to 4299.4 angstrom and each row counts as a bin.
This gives -0.08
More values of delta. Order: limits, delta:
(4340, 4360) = -0.013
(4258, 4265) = 0.095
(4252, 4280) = 0.034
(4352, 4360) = 0.050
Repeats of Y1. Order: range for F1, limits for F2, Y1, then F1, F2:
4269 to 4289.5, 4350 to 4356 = 2.04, 0.9474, 1.088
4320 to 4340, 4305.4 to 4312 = 1.83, 1.09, 0.7423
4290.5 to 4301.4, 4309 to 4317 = 1.69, 0.8187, 0.8752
